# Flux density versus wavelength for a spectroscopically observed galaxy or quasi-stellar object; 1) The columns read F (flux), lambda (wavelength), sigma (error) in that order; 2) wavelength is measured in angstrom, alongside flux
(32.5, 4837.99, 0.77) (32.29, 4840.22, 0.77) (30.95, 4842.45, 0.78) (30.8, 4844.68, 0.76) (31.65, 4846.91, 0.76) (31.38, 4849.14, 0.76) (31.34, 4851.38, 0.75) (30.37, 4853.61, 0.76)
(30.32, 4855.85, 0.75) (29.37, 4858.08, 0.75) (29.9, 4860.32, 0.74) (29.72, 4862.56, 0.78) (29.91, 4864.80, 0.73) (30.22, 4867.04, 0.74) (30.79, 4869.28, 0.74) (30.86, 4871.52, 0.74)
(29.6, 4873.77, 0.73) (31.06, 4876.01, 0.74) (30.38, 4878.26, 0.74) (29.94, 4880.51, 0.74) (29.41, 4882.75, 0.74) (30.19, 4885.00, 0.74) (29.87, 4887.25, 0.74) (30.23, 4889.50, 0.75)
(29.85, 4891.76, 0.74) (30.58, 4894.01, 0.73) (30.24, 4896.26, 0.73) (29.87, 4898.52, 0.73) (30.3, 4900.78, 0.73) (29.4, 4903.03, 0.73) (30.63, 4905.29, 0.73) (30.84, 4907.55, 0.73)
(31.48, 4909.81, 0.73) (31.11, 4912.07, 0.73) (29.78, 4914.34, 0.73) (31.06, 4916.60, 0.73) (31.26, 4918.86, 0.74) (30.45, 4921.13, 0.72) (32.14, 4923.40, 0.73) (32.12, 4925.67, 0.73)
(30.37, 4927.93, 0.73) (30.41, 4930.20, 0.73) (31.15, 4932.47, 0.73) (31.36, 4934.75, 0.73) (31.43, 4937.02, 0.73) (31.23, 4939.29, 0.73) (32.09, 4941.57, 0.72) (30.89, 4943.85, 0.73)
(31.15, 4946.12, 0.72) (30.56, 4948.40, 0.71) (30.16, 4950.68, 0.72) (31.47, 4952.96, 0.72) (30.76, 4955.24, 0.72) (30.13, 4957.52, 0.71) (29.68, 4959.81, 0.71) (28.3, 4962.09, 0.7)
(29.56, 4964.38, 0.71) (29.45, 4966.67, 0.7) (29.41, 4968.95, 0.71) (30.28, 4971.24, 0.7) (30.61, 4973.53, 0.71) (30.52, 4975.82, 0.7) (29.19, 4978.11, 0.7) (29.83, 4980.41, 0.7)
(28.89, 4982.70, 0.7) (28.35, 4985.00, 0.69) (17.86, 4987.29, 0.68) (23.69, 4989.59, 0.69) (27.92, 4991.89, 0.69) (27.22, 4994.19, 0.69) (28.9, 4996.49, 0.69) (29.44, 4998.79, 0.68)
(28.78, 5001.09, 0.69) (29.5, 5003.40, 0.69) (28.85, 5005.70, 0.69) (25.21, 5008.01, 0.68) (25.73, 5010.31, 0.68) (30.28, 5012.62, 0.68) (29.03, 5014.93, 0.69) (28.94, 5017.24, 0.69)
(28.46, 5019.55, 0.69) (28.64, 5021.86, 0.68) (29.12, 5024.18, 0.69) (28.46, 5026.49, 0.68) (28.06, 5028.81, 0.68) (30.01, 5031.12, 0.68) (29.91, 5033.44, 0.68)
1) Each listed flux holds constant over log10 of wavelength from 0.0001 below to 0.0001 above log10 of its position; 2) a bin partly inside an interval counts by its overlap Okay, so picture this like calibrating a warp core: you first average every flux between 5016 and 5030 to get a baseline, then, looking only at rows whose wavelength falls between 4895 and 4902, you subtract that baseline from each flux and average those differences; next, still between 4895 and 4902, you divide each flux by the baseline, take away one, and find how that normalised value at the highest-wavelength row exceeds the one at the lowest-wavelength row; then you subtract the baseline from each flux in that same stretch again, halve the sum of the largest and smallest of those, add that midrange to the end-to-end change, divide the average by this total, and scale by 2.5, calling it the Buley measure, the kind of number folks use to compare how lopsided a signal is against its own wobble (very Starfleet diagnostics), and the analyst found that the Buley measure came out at 2.58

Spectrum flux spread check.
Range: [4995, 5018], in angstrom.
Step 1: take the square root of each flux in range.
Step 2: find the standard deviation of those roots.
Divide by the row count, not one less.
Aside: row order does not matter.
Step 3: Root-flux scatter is 0.15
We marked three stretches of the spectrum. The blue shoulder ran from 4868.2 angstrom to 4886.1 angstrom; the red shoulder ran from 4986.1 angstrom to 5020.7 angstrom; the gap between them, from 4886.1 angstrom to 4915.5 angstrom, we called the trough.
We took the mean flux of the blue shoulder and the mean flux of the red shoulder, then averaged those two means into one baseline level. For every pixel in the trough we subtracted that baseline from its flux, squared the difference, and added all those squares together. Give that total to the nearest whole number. 34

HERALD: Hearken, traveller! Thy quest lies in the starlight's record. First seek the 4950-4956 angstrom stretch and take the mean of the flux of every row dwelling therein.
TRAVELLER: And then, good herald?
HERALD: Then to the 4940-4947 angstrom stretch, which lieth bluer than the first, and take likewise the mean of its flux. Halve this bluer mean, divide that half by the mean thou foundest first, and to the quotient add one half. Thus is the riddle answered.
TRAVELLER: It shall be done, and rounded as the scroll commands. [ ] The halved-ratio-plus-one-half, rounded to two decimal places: 1.01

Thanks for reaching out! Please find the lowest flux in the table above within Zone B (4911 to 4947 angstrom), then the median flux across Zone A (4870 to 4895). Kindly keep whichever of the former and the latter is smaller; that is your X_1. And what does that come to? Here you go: 30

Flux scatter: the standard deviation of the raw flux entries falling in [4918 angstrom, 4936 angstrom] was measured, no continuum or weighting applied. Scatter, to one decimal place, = 0.7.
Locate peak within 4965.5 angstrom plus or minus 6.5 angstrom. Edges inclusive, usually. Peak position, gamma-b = 4971.24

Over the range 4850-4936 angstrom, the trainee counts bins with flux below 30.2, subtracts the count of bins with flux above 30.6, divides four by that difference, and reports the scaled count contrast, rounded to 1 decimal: -4.0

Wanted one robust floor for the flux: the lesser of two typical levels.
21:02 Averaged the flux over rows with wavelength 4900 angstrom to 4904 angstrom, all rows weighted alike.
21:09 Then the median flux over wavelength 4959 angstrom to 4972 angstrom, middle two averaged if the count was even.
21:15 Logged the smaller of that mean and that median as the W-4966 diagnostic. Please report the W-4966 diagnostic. 29.5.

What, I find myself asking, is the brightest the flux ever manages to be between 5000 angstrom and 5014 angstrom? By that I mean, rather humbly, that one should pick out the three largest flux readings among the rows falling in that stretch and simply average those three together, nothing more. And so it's 29.5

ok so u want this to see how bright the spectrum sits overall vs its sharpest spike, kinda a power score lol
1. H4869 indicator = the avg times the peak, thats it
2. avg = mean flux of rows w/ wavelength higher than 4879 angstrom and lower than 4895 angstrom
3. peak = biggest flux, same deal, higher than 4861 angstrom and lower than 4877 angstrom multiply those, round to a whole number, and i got 932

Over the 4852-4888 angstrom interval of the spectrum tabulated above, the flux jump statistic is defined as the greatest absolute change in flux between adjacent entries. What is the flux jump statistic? 1.5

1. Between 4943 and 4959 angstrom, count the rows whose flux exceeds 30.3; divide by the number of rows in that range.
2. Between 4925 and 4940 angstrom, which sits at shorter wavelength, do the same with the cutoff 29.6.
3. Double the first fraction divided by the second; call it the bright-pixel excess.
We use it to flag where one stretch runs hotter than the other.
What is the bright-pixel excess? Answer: 1.4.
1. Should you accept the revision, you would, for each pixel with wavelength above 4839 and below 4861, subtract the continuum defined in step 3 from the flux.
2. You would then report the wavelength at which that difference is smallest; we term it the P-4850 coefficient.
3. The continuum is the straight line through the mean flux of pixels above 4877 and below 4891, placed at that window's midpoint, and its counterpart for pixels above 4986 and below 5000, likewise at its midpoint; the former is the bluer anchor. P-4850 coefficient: 4858.08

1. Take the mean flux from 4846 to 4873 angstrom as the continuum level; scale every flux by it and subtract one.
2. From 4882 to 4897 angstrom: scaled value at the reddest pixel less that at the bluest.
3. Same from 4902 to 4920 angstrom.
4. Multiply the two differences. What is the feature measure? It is 0.0017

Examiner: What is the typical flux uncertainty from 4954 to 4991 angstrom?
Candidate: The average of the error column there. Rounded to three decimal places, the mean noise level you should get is 0.702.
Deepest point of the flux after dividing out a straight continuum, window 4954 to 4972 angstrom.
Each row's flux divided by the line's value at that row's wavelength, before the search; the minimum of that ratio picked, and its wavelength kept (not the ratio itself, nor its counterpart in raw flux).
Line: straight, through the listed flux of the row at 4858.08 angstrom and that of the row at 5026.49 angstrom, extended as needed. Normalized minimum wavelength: 4962.09 angstrom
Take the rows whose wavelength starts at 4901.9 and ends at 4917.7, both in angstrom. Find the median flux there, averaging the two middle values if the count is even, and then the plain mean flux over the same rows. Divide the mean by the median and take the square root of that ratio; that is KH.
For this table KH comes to 1.00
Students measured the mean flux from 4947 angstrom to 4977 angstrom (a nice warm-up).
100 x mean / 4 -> 752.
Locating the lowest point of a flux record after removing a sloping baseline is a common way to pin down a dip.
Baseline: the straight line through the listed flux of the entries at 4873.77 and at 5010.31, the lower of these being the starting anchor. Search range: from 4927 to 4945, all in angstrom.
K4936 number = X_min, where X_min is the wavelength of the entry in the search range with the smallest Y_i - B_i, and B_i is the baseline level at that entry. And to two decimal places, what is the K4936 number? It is 4927.93 angstrom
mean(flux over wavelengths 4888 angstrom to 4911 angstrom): 30.3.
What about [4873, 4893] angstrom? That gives 30.1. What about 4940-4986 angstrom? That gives 30.1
